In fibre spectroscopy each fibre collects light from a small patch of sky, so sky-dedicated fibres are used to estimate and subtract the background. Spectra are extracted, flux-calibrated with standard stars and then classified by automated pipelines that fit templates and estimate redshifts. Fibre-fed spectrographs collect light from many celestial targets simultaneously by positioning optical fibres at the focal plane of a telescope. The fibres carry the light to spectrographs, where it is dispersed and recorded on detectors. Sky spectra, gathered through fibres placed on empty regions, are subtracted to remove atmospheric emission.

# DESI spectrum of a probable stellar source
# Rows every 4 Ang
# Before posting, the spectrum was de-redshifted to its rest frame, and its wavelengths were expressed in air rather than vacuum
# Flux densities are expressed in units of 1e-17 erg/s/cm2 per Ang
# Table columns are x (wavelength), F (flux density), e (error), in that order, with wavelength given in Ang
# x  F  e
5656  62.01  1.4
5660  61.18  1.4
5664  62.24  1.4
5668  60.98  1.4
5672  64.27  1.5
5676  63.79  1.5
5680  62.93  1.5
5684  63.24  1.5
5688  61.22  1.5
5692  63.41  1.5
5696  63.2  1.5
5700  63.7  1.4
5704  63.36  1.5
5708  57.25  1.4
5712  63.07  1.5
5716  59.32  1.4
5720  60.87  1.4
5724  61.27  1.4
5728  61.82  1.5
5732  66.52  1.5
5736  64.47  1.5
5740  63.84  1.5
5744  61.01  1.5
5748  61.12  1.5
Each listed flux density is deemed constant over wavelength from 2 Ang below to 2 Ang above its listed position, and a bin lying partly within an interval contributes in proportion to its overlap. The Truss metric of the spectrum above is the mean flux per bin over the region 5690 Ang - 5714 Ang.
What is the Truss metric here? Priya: 62.3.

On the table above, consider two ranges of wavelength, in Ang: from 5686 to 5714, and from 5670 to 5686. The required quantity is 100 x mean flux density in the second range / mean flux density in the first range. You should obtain 102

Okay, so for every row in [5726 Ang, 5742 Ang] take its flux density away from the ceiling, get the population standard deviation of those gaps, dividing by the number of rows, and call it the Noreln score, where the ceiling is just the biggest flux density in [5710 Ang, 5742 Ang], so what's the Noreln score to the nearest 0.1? 1.7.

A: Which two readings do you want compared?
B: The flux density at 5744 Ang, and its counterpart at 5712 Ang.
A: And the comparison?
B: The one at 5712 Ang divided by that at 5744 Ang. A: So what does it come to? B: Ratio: 1.03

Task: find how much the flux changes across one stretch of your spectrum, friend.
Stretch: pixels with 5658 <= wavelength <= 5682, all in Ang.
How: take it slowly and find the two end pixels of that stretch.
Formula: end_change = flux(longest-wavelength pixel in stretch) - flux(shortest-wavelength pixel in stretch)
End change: 2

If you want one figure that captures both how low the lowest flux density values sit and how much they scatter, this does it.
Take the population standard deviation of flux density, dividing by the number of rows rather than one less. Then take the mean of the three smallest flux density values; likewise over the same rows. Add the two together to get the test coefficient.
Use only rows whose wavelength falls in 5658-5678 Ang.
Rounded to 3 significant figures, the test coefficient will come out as 62.8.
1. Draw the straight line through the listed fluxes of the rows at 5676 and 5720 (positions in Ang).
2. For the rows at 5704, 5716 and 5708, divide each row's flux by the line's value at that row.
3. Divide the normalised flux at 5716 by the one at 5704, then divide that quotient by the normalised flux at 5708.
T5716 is 1.02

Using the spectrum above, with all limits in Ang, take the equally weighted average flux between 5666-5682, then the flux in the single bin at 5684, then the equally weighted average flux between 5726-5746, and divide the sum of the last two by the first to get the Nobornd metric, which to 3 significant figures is 2.01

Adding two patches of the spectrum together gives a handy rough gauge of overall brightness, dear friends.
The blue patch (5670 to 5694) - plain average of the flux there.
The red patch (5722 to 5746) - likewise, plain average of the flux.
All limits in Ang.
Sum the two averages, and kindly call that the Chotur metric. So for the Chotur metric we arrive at 126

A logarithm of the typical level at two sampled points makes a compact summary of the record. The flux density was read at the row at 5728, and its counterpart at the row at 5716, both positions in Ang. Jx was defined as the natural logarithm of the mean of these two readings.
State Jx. 4.10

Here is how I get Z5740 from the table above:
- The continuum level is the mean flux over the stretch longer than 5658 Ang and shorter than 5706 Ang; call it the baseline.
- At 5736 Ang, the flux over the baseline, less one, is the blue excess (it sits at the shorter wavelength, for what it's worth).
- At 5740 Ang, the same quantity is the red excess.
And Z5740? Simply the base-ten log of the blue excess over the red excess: 0.20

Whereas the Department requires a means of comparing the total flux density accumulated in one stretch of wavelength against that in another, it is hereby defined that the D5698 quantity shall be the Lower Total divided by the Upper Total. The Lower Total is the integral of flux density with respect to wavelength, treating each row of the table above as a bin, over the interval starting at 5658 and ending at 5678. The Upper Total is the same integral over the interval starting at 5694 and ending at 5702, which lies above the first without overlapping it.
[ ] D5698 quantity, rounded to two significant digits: 2.5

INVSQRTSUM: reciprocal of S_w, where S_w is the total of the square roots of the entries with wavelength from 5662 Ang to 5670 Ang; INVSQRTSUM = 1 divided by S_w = 0.0637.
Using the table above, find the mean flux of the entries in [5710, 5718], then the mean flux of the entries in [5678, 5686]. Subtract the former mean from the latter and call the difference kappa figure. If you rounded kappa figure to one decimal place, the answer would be 1.9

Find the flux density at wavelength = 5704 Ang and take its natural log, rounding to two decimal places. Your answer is 4.15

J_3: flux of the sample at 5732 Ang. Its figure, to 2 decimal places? 66.52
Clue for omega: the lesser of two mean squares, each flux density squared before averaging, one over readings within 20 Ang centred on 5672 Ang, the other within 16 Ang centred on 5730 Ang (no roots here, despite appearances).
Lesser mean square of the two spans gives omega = 3950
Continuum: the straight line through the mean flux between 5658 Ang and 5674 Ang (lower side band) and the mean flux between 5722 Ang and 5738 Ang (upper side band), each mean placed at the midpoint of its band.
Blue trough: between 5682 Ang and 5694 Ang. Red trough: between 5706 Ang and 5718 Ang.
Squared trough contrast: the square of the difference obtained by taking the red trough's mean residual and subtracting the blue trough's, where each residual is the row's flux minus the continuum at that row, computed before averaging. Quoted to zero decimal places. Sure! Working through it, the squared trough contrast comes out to 11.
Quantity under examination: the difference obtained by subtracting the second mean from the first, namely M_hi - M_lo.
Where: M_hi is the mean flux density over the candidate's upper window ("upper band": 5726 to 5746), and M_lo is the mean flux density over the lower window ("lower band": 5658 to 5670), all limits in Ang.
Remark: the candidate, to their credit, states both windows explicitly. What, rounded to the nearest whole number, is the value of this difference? 2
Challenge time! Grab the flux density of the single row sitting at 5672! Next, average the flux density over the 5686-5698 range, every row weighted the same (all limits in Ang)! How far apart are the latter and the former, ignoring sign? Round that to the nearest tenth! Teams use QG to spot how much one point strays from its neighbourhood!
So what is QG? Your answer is 1.7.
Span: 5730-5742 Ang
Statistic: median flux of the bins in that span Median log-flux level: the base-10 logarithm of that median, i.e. 1.81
